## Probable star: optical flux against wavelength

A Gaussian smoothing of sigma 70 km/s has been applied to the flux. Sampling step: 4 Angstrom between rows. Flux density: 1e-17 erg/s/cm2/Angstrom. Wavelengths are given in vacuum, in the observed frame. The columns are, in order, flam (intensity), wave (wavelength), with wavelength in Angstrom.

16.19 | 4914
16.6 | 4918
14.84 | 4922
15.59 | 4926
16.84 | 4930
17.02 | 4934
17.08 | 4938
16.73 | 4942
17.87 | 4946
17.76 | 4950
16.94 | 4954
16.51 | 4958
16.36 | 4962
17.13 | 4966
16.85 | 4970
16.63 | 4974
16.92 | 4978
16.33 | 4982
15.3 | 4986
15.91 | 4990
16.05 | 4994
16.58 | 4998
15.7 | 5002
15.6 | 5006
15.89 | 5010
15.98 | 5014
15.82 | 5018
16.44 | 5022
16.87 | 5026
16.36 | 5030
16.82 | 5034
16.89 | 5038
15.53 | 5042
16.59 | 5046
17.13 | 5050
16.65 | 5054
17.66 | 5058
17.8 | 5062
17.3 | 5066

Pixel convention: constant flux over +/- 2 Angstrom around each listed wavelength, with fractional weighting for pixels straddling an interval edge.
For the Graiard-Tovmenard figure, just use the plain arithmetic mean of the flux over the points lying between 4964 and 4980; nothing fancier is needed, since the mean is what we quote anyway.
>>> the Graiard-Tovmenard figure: 16.9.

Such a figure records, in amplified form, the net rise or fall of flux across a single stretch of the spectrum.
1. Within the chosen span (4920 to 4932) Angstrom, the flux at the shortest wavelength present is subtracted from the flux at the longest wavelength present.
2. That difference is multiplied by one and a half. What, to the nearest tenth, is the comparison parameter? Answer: 3.0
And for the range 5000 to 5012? 0.3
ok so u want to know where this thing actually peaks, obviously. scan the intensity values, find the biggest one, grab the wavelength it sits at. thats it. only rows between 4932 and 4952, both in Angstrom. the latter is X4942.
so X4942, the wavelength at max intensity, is 4946 Angstrom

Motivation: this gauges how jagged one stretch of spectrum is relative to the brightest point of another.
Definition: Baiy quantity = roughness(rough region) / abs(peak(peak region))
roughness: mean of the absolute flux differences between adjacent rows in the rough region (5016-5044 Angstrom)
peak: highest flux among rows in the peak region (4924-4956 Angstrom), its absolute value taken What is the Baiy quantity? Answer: 0.032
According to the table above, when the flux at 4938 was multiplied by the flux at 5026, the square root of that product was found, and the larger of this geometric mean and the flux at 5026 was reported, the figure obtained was 17.0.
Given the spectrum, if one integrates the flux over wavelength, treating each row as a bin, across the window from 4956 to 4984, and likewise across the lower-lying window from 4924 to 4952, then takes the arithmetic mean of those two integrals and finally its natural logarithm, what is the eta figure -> 6.16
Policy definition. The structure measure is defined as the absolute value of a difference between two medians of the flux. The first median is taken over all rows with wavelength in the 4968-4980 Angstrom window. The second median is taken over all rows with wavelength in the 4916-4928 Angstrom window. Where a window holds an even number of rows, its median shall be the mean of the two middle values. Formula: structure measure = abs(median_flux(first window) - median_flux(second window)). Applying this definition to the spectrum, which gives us 1.26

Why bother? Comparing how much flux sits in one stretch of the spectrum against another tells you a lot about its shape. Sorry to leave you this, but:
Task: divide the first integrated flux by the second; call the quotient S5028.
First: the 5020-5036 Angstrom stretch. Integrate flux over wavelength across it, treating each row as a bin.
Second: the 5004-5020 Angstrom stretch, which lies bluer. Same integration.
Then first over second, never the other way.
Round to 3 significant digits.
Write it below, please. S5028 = 1.05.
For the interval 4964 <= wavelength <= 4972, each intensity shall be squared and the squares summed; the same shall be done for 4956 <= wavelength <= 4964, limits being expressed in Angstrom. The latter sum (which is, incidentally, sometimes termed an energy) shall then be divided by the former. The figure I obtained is 0.94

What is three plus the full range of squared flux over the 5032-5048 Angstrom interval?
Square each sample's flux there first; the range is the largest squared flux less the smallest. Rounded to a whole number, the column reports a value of 47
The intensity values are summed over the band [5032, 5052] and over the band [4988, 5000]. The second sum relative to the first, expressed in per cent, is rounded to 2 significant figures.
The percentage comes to 59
